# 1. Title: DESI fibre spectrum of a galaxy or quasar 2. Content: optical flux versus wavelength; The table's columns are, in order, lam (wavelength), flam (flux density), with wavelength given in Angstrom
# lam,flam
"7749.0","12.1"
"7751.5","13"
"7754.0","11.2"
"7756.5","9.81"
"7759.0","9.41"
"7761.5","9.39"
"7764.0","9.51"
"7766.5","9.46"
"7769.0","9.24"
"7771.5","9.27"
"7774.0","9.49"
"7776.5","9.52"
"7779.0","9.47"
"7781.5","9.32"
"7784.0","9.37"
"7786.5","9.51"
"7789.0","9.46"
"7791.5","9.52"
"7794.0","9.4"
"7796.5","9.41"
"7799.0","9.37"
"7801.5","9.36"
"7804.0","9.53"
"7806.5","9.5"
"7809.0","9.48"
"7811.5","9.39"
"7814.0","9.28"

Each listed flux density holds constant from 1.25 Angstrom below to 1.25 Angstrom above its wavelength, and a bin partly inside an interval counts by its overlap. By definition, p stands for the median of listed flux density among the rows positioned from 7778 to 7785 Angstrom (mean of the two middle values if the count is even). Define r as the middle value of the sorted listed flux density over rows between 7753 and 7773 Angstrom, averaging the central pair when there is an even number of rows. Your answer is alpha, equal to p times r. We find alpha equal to 88.4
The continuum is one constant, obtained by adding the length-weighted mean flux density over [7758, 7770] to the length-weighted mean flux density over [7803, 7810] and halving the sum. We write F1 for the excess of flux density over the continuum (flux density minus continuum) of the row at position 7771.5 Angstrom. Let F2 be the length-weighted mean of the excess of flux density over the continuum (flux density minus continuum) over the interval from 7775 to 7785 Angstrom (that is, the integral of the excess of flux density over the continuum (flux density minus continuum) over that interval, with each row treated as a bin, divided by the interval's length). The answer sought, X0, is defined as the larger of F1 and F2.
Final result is -0.03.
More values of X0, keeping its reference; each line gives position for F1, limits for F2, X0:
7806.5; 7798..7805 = 0.05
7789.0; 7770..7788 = 0.01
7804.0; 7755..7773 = 0.08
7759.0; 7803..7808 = 0.06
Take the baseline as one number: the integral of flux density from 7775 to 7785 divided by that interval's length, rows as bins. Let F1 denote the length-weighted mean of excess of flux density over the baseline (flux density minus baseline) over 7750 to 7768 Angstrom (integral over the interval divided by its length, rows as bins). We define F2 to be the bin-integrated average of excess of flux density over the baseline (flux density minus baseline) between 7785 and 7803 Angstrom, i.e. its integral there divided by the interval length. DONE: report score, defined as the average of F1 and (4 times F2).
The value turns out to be 0.44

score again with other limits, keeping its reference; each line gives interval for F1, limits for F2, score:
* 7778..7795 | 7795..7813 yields 0.02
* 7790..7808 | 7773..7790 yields 0.06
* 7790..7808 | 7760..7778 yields -0.01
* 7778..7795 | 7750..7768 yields 1.69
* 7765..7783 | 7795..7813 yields 0.00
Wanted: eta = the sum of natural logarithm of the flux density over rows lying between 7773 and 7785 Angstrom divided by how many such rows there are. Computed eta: 2.24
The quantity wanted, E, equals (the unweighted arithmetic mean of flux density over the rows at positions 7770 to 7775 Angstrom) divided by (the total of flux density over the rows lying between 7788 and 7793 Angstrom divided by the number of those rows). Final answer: 0.99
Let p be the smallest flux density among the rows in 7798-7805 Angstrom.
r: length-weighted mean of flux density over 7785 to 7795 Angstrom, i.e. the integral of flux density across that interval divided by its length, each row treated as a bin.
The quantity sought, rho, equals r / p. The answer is 1.01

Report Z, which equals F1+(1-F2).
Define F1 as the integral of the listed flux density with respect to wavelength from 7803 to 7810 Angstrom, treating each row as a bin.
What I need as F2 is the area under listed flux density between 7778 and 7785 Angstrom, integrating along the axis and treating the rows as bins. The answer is 1.8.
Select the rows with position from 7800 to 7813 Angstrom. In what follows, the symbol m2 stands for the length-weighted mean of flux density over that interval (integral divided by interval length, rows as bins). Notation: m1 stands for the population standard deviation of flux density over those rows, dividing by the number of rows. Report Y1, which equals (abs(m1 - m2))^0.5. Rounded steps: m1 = 0.066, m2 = 9.45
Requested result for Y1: 3.06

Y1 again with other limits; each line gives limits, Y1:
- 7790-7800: 3.06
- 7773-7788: 3.06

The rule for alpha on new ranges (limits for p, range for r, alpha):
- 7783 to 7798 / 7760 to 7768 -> 89.3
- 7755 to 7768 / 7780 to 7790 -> 89.1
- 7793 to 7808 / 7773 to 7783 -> 89.2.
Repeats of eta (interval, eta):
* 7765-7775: 2.24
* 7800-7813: 2.25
